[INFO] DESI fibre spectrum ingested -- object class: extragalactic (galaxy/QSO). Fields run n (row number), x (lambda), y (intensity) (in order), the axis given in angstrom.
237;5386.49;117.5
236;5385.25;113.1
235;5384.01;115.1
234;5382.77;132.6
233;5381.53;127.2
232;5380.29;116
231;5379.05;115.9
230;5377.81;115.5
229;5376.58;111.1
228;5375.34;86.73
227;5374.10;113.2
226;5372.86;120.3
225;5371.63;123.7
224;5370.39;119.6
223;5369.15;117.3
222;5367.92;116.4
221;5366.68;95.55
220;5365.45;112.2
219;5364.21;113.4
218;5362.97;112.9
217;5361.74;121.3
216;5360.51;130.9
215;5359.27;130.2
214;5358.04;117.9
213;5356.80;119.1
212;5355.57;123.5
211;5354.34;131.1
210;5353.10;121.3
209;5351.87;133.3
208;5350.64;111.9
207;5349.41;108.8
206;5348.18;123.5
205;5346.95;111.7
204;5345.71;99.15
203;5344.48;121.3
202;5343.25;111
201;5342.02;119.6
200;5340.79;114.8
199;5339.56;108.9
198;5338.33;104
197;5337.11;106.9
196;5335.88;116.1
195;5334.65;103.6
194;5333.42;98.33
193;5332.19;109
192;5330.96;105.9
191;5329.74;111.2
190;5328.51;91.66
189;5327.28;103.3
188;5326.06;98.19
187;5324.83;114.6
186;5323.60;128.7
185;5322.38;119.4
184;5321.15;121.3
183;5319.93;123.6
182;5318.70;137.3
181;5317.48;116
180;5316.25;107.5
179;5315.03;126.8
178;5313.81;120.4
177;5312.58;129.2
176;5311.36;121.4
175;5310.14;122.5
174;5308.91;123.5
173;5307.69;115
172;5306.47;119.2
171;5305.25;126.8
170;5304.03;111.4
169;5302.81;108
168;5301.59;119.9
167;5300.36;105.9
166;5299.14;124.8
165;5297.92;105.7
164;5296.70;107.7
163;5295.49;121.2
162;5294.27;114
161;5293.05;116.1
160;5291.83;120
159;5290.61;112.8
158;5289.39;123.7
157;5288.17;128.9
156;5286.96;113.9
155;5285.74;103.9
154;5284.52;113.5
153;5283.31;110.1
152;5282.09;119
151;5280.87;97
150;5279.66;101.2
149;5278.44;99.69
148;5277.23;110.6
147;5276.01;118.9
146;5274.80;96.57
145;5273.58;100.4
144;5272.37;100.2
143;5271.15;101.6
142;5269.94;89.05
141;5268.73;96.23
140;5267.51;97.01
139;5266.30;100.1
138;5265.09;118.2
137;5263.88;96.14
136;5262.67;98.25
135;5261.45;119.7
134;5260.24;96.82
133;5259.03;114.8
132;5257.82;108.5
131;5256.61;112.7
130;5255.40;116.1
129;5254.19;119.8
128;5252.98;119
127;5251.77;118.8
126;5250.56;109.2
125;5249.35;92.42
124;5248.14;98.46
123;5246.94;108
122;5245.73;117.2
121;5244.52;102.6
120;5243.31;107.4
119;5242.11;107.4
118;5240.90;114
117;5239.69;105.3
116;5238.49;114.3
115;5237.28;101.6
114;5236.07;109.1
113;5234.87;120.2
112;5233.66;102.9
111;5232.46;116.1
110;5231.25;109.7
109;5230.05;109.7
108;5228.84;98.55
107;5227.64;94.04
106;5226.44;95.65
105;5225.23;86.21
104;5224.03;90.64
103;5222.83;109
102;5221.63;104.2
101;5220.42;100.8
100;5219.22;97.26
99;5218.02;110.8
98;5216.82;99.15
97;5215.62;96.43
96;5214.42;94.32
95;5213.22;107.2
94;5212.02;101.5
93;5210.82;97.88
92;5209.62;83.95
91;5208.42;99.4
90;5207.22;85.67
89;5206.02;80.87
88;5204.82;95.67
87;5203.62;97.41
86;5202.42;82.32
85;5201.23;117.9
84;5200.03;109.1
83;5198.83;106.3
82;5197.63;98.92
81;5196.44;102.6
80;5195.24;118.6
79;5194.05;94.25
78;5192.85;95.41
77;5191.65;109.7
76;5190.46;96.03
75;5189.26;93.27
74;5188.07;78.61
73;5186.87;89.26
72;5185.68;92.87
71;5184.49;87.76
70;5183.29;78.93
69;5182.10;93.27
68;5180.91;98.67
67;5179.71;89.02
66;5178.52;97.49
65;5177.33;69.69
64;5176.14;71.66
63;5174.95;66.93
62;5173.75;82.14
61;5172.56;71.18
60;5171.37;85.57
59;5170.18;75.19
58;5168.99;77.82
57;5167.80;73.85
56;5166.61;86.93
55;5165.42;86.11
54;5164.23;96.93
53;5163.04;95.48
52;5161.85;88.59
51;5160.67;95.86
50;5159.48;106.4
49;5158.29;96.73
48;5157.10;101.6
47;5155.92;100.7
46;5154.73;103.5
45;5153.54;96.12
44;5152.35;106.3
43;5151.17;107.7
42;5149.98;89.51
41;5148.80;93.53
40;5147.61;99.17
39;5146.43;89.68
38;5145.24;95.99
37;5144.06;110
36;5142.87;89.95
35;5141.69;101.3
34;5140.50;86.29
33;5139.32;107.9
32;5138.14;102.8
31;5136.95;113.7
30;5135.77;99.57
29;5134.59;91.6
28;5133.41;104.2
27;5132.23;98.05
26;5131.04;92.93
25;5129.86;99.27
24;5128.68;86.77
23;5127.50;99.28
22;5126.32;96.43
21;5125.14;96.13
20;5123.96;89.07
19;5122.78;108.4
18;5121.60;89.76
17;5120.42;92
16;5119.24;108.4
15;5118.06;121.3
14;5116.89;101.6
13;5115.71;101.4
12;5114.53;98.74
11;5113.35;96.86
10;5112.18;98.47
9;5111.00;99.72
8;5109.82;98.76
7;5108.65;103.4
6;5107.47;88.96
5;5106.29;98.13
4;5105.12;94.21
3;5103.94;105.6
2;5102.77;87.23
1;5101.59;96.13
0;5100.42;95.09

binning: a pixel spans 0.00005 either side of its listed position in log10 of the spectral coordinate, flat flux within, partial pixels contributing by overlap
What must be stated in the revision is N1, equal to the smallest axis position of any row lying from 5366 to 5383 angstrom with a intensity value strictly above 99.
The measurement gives 5367.92 angstrom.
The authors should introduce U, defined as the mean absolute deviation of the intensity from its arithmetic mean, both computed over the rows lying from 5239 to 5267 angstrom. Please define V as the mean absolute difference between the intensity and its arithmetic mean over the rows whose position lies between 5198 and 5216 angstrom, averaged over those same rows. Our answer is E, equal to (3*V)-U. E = 16.8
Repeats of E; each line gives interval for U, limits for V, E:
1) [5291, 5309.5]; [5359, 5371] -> 14.8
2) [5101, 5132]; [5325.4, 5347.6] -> 13.4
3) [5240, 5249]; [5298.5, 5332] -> 20.6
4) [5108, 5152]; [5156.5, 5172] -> 19.2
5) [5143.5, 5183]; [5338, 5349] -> 9.4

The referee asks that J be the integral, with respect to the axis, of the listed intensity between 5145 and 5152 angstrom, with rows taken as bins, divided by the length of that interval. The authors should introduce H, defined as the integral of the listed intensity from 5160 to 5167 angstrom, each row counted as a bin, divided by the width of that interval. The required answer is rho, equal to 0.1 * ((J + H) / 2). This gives 9.4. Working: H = 92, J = 96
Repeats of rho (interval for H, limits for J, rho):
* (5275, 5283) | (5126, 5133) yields 10.1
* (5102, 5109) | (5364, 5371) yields 10.4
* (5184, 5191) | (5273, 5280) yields 9.7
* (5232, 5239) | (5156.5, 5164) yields 10.4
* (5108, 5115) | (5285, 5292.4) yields 10.8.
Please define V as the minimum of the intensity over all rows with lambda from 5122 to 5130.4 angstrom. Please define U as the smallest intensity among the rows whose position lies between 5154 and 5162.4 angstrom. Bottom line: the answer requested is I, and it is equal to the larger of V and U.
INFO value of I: 88.6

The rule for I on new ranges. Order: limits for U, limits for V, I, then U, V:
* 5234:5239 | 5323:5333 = 101.6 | 101.6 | 91.66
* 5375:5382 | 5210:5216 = 94.3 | 86.73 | 94.32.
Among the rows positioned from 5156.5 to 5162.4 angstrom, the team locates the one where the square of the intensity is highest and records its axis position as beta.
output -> 5159.48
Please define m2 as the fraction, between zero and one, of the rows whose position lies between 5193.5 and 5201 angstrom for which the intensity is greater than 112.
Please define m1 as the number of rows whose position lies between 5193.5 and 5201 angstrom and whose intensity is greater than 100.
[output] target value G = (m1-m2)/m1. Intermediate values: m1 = 4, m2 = 0.17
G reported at 0.96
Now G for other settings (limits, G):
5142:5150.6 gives 1.00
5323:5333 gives 0.96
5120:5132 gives 1.00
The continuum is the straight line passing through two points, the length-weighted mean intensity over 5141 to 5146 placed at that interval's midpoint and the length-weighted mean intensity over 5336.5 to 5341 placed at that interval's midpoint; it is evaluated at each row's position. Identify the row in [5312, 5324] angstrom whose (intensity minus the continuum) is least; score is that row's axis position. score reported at 5316.25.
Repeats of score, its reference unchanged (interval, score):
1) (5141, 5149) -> 5146.43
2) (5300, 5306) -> 5300.36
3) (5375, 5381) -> 5375.34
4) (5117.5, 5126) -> 5123.96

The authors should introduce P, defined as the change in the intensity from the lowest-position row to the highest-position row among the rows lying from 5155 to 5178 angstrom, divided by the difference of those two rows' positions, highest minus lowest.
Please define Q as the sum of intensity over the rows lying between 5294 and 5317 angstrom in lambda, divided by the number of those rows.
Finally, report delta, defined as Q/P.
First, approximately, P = -1.4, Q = 117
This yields -81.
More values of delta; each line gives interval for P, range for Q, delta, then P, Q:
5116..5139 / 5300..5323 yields 2120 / 0.1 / 120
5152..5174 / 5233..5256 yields -97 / -1.1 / 110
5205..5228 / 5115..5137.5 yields 163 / 0.6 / 99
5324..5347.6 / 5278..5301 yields -859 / -0.1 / 113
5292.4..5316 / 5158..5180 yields 174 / 0.5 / 85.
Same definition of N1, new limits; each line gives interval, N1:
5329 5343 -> 5329.74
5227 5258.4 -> 5230.05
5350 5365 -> 5350.64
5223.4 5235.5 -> 5230.05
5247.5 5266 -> 5250.56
